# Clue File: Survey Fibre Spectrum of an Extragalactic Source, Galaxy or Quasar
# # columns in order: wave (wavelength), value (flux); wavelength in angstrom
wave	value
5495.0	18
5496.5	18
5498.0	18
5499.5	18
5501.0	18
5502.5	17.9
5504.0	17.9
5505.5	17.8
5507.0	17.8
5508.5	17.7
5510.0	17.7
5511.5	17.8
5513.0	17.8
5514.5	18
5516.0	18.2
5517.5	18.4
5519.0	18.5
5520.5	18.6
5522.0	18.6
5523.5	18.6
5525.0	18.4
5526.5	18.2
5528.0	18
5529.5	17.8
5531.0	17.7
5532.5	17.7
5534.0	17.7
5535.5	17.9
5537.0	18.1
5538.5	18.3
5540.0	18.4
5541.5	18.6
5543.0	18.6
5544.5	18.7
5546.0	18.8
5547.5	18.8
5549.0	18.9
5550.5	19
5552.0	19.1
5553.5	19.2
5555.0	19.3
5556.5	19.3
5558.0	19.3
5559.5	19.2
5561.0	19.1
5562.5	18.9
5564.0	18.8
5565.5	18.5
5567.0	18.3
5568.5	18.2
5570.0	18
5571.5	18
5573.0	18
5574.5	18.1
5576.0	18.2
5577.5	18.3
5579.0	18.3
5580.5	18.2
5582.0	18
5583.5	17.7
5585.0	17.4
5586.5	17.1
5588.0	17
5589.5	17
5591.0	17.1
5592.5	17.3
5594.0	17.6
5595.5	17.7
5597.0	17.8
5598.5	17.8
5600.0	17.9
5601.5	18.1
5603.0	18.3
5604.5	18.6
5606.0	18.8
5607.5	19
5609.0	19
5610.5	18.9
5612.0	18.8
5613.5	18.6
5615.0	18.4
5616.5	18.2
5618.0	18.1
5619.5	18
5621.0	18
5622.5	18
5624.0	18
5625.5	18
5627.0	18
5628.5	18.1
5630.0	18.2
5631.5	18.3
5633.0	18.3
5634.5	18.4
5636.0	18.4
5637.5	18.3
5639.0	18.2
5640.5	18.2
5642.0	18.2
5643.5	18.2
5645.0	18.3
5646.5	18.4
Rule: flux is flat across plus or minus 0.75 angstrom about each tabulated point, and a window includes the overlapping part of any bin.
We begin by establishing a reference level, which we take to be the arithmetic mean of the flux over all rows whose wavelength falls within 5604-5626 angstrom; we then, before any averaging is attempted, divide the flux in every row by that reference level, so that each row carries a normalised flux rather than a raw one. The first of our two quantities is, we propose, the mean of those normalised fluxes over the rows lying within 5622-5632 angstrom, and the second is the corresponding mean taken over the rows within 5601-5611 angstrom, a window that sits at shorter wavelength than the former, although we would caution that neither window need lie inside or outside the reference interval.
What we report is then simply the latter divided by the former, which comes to 1.03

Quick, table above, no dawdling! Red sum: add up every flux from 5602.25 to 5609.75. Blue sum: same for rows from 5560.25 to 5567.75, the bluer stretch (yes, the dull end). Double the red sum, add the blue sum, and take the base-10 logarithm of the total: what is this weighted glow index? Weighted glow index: 2.45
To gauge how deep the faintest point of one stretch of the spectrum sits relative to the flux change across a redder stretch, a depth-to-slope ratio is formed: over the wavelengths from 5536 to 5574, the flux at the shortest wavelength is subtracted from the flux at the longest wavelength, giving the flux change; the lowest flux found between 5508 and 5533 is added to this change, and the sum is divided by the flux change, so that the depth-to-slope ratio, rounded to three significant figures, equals -176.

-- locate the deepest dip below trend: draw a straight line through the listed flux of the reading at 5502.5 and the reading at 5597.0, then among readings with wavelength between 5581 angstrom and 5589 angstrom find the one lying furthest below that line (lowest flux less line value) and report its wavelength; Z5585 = 5588.0 angstrom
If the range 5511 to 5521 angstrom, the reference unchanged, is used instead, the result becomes 5511.5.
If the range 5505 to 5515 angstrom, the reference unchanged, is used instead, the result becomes 5508.5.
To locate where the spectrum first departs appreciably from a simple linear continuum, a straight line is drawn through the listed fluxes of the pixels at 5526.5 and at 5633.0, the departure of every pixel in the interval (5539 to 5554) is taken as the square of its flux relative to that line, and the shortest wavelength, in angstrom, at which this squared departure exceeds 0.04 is 5541.5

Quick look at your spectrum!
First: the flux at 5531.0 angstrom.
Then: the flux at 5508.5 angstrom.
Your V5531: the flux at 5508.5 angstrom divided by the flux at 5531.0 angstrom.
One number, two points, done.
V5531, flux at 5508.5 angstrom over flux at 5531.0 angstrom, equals 1.00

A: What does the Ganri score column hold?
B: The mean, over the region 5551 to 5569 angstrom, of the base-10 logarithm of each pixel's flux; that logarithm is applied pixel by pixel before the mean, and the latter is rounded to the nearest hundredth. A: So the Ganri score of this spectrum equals 1.28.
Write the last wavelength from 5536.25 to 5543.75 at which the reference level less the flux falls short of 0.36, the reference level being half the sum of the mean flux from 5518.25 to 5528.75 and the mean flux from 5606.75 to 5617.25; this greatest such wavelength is 5543.0 angstrom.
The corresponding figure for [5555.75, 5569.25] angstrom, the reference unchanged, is 5568.5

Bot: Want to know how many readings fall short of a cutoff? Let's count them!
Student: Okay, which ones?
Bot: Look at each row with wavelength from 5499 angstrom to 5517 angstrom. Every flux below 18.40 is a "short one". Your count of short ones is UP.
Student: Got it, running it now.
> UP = 12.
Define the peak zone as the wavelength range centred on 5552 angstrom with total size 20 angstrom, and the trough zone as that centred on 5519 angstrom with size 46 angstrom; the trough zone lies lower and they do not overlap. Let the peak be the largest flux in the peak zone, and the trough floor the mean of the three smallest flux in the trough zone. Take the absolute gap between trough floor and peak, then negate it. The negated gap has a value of -1.6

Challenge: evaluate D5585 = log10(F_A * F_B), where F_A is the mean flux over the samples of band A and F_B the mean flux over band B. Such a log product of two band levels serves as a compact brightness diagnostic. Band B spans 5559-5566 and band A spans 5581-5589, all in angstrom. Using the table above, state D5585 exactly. 2.52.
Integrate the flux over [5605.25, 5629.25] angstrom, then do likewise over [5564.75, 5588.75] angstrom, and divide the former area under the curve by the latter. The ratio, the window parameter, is 1.02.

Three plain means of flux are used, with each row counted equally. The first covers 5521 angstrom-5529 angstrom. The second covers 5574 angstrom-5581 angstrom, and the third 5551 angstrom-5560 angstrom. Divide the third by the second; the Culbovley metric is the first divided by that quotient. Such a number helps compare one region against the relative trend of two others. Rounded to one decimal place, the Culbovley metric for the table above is 17.4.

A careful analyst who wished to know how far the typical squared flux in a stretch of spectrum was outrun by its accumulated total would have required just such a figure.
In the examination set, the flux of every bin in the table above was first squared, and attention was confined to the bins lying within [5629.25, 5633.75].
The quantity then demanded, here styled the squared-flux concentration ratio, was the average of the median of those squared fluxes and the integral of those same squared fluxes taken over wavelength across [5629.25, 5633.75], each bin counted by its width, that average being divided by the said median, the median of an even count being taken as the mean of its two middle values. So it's 2.74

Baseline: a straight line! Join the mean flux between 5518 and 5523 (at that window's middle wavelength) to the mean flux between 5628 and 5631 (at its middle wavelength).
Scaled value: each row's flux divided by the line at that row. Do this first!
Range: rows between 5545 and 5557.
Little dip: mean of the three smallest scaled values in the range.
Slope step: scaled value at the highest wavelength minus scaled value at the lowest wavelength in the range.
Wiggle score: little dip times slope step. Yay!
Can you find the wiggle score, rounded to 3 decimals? 0.030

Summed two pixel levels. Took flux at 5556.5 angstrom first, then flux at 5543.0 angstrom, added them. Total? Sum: 37.9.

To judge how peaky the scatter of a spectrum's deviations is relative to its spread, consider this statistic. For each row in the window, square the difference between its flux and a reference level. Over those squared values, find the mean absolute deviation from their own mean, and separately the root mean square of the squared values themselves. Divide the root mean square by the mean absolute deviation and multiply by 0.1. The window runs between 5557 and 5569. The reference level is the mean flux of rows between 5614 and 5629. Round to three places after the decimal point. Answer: 0.181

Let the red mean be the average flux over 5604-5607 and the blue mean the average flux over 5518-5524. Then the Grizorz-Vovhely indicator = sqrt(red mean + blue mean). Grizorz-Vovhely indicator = 6.11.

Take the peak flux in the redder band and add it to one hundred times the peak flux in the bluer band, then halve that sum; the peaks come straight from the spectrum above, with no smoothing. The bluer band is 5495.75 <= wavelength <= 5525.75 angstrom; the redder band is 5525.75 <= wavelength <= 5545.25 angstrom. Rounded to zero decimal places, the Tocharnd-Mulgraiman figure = 939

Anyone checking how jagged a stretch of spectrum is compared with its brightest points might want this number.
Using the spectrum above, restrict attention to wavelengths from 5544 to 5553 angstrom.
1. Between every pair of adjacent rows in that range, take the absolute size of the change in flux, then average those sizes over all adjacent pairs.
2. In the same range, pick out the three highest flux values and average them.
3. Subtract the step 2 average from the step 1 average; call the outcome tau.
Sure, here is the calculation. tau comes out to -18.9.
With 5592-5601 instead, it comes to -17.7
